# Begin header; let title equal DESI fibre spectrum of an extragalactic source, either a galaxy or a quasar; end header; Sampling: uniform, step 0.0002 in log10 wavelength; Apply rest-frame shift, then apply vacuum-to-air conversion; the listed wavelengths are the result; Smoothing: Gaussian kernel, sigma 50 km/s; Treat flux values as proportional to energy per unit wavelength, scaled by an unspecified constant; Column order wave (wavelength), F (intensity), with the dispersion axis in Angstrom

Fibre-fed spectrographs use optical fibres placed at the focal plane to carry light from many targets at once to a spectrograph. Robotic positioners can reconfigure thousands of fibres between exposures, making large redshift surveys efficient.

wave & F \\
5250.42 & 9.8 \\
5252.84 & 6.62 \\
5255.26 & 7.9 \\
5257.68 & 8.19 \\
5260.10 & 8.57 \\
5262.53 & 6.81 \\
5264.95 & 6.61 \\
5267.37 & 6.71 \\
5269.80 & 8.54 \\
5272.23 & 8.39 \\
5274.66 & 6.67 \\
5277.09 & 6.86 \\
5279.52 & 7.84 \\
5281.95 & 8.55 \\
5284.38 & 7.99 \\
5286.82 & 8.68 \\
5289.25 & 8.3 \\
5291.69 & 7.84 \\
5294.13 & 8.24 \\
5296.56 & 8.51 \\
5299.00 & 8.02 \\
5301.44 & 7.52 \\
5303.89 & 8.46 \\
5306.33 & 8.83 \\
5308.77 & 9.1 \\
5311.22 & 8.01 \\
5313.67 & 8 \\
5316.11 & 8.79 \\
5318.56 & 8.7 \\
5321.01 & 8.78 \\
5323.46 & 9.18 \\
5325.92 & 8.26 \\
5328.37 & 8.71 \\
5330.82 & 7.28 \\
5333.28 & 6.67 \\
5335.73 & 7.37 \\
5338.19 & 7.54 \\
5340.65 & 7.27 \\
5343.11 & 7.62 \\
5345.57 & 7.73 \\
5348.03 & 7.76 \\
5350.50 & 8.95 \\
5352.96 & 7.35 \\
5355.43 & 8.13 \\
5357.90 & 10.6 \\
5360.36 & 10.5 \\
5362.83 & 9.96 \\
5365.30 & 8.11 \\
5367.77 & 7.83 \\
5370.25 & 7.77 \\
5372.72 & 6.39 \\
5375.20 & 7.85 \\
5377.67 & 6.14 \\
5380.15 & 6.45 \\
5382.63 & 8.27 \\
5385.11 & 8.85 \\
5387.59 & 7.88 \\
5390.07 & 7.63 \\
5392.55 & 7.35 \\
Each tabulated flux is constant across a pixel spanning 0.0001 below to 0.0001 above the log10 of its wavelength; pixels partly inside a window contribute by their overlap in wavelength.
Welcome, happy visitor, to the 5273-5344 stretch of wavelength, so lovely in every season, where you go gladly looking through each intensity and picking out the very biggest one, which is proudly 9.18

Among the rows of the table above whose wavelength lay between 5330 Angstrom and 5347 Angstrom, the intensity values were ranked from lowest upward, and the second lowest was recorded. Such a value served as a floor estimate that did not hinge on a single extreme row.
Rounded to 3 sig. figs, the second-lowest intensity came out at 7.27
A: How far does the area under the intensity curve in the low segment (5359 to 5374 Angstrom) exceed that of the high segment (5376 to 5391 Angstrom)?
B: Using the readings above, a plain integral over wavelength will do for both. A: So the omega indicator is 13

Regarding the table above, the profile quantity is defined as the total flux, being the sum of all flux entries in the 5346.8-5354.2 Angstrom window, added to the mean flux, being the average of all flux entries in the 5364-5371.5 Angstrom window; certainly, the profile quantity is 32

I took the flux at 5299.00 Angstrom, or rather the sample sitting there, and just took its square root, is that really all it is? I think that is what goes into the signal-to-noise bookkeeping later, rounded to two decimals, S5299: 2.83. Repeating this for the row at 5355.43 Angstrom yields 2.85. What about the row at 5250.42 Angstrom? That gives 3.13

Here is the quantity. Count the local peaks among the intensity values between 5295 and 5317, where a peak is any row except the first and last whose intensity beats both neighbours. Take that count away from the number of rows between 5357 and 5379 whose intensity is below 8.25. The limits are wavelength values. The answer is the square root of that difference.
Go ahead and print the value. 2.24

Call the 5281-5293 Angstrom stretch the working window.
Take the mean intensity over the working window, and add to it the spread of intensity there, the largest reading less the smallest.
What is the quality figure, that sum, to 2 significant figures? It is 9.1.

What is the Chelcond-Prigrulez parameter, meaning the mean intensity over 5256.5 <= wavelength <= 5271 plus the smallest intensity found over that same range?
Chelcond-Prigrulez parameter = 14.2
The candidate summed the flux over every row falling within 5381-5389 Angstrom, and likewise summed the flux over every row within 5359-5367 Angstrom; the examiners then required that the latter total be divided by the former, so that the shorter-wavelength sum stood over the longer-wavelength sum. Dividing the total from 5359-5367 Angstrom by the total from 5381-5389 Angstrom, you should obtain 1.14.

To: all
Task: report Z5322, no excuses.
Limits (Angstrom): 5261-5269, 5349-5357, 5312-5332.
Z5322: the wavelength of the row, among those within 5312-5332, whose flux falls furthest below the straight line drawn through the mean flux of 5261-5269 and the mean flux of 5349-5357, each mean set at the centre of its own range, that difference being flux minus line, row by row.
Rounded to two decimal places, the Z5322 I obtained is 5330.82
